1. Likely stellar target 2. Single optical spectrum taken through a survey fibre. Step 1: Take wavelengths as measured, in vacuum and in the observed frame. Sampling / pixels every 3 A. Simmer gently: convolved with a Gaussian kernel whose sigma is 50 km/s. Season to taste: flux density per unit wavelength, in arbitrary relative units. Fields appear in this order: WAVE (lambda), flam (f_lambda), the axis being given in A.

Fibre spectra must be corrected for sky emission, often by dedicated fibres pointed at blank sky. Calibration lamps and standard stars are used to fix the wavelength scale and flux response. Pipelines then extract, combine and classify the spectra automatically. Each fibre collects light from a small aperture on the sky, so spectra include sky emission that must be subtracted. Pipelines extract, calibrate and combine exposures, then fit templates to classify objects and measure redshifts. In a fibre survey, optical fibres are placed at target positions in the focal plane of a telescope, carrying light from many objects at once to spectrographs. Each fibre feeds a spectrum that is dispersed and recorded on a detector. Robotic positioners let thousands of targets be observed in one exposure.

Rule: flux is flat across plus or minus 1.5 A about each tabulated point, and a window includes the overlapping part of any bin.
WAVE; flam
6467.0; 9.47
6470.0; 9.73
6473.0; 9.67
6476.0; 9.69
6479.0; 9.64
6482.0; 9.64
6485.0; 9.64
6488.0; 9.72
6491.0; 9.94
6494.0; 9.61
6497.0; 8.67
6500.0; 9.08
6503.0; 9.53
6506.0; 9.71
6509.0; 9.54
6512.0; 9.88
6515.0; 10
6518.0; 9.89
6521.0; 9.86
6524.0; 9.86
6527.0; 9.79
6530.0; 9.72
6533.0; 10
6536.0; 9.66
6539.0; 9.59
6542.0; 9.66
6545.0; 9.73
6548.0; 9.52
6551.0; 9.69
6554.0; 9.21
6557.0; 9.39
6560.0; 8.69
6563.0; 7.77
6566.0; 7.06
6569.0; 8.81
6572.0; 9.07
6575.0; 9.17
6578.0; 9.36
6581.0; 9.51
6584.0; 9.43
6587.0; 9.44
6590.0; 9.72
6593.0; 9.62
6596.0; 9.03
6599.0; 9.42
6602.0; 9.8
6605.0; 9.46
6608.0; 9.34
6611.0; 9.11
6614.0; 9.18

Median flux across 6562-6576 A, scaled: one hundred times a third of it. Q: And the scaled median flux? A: 294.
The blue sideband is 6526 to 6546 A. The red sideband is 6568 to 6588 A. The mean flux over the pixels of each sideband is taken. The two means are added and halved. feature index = 9.5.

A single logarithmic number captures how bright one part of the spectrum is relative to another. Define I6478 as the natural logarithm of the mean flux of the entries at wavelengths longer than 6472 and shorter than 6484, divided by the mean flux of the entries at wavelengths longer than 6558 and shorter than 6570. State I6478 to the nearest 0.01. 0.18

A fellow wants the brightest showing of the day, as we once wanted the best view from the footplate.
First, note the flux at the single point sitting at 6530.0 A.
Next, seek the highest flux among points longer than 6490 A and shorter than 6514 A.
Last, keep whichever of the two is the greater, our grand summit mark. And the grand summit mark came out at 9.94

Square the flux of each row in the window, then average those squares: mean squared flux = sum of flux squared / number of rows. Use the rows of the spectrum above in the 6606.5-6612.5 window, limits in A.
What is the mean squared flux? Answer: 85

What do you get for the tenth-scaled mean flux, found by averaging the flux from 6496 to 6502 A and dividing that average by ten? 0.89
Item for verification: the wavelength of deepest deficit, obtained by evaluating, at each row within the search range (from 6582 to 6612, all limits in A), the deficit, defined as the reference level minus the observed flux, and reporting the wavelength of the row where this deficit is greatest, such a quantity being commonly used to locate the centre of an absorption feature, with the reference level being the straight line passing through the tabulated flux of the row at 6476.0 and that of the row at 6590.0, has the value 6596.0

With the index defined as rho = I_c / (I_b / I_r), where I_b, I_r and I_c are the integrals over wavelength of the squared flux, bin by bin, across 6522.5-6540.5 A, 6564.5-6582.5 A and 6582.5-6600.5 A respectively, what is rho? 1323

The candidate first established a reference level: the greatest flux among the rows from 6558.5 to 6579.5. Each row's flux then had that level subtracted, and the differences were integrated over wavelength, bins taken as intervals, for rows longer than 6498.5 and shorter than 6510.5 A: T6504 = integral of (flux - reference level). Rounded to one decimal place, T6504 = 1.3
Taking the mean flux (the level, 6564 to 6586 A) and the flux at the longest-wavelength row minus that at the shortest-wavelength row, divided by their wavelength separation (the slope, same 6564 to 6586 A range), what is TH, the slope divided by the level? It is 0.015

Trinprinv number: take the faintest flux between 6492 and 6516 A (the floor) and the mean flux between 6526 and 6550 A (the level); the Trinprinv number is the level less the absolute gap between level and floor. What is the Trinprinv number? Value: 8.7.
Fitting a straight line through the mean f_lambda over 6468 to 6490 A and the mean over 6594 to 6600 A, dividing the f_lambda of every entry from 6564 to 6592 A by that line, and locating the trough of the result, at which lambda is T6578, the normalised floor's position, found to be 6566.0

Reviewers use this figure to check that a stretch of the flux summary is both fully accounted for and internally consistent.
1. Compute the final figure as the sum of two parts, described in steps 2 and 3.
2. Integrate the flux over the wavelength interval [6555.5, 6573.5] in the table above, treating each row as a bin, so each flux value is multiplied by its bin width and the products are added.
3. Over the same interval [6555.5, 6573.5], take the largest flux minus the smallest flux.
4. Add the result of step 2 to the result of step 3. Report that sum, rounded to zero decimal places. 155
